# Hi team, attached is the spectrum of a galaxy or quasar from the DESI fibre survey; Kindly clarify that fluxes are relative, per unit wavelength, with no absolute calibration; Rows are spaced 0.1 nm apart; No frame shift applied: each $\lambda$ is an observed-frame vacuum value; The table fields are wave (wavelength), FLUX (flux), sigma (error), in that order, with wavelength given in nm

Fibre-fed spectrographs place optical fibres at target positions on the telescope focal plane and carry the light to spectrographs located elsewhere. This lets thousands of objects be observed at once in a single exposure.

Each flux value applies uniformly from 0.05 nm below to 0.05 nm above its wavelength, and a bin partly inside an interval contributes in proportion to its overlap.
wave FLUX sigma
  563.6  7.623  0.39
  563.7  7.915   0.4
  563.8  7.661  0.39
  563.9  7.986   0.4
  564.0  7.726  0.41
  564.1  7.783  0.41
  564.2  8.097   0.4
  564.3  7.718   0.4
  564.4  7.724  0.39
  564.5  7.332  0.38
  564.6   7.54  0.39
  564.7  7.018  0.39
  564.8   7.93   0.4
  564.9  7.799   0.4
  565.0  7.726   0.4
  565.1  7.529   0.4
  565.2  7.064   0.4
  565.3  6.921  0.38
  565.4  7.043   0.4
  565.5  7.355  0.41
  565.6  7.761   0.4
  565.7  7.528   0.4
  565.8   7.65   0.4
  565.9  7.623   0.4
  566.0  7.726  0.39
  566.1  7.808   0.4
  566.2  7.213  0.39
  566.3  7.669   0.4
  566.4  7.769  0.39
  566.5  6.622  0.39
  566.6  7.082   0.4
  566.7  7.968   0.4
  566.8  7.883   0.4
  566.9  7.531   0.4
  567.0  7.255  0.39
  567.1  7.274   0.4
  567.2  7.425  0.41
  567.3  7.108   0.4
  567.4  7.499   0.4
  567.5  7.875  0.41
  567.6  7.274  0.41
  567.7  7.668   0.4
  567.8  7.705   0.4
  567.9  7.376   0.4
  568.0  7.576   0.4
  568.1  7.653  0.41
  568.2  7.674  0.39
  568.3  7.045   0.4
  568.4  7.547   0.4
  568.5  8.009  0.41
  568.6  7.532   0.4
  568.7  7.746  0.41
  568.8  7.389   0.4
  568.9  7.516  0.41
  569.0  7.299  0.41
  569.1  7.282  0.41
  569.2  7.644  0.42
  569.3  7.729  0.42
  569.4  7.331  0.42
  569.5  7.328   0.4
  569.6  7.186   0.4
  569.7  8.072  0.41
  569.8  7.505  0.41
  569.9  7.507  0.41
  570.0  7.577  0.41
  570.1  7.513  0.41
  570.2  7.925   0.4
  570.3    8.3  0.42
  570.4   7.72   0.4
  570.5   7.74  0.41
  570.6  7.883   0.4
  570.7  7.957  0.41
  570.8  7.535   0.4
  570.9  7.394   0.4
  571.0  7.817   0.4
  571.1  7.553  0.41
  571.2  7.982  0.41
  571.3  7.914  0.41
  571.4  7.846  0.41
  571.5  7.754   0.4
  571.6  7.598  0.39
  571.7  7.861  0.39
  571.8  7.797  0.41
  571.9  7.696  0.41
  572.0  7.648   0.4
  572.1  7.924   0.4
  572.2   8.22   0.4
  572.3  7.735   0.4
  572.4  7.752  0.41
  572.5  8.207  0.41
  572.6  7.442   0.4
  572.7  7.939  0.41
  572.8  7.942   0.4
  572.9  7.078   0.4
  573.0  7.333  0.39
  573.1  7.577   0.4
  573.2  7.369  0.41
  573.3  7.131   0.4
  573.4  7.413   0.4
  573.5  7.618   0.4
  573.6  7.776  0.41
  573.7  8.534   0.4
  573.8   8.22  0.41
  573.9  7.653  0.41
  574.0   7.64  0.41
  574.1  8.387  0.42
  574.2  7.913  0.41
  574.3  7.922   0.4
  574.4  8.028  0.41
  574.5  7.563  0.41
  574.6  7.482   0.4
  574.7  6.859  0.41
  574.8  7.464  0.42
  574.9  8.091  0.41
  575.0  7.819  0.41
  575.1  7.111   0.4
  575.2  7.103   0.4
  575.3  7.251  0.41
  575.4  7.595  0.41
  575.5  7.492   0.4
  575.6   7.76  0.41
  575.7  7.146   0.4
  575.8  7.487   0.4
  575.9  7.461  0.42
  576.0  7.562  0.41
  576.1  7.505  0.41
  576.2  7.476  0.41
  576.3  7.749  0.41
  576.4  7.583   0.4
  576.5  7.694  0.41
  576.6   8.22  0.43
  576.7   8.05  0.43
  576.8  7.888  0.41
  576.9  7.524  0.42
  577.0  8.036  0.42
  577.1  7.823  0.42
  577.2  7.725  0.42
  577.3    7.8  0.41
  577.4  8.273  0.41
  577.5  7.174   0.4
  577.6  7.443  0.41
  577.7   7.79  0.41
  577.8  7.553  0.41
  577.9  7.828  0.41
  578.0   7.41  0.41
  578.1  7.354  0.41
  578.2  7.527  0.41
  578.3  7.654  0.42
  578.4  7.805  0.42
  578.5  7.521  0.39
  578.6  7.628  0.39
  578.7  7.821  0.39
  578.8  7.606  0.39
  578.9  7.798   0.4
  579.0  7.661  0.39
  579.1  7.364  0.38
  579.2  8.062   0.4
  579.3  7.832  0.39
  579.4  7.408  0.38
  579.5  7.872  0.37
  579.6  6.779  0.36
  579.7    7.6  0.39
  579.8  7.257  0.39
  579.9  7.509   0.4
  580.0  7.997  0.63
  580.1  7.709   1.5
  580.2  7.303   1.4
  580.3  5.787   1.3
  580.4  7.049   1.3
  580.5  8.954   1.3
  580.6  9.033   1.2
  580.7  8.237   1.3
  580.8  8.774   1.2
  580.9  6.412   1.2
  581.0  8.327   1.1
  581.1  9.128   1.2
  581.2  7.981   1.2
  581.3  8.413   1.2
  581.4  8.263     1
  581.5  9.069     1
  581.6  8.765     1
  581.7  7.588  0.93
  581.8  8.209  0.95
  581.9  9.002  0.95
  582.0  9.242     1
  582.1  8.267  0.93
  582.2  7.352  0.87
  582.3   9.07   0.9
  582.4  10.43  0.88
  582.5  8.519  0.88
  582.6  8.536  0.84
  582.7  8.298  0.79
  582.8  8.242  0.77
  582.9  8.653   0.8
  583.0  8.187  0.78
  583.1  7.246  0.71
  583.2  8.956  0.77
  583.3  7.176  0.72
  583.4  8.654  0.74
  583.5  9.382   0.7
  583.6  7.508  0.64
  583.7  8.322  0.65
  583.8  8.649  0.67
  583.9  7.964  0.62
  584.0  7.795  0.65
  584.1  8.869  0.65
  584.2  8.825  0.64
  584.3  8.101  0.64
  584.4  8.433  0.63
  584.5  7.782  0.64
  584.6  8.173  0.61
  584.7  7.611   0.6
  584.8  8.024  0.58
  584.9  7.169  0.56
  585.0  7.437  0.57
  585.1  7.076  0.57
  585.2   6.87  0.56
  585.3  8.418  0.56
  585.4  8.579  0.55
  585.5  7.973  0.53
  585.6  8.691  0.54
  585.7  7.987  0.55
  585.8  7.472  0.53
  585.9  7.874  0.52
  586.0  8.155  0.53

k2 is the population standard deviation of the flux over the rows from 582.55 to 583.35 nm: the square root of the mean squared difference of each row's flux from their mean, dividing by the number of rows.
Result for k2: 0.60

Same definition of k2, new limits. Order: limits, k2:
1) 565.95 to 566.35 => 0.23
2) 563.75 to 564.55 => 0.21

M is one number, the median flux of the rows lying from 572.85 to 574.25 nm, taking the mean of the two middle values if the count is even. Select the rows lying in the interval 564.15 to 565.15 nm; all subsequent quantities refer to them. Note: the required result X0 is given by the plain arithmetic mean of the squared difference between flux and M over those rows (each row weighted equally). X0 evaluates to 0.08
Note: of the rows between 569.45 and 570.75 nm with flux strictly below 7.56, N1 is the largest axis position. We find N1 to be 570.1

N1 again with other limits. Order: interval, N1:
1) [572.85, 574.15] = 573.4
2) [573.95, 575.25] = 575.2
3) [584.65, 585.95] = 585.8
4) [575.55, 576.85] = 576.2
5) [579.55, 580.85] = 580.4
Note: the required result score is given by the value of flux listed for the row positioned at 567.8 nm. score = 7.705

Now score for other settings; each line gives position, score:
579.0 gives 7.661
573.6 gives 7.776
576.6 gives 8.22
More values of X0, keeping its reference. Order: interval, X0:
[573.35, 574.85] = 0.19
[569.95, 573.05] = 0.08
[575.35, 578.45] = 0.07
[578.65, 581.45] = 0.57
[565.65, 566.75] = 0.15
